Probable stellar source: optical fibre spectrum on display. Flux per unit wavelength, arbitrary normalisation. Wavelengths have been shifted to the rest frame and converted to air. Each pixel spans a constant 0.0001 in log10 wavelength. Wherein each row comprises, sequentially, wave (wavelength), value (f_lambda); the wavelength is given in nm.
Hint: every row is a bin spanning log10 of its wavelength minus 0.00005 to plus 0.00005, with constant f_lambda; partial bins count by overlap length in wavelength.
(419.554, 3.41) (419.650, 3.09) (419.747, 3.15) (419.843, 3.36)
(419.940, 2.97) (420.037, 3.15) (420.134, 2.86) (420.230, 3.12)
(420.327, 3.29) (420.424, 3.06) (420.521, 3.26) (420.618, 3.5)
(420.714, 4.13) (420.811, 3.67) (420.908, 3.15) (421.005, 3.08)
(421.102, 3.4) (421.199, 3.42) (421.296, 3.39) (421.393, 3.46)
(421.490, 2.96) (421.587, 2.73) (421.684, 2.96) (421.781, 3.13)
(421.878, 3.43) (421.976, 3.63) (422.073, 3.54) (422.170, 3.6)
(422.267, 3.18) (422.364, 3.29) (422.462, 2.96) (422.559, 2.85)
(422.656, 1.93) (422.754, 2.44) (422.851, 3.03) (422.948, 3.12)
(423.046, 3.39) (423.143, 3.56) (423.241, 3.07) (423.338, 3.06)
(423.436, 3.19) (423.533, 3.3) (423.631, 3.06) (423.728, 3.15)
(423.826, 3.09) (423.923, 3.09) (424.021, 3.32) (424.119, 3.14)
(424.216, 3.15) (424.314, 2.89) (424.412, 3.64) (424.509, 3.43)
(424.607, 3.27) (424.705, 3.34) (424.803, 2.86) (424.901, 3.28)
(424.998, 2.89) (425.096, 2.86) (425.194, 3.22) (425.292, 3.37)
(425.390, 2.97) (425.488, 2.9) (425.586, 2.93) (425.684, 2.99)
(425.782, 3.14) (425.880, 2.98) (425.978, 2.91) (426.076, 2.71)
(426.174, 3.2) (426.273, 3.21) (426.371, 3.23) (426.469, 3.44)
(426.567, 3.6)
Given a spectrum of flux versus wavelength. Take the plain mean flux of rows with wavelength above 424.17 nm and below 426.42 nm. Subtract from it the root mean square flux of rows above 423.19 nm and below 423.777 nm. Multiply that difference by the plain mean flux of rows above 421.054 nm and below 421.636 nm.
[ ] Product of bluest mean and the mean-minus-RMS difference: -0.12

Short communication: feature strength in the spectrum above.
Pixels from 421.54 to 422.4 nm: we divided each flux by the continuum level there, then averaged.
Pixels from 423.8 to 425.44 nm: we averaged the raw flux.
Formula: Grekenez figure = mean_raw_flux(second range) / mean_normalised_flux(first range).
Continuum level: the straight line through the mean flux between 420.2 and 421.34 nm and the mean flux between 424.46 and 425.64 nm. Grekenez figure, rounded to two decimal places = 3.19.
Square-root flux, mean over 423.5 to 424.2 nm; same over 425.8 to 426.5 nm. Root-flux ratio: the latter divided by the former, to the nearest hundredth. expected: 0.99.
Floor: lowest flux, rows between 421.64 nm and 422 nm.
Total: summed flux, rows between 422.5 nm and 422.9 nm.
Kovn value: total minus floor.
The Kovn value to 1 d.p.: 7.3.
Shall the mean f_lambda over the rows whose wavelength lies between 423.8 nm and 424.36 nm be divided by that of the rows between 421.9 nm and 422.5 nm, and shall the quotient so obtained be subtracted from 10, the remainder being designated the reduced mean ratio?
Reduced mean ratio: 9.08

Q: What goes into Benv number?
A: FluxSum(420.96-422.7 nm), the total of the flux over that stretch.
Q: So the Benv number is 57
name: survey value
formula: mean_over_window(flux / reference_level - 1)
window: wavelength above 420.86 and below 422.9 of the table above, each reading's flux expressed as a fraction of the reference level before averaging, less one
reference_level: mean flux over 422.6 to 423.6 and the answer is 0.038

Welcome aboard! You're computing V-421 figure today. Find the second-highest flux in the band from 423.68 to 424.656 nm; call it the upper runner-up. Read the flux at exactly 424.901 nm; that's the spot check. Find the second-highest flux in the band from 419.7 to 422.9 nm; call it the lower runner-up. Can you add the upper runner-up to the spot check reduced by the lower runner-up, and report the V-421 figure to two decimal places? 3.04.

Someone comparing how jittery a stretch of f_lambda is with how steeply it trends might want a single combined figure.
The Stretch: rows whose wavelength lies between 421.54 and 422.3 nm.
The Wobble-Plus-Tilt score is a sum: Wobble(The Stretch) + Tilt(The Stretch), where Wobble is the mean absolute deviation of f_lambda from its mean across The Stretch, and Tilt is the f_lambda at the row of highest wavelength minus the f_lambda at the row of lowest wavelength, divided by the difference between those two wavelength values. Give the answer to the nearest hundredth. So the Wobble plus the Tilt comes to 0.94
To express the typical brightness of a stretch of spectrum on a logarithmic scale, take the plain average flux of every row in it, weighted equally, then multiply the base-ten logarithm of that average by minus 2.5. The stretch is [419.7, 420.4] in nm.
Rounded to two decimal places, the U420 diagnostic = -1.24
